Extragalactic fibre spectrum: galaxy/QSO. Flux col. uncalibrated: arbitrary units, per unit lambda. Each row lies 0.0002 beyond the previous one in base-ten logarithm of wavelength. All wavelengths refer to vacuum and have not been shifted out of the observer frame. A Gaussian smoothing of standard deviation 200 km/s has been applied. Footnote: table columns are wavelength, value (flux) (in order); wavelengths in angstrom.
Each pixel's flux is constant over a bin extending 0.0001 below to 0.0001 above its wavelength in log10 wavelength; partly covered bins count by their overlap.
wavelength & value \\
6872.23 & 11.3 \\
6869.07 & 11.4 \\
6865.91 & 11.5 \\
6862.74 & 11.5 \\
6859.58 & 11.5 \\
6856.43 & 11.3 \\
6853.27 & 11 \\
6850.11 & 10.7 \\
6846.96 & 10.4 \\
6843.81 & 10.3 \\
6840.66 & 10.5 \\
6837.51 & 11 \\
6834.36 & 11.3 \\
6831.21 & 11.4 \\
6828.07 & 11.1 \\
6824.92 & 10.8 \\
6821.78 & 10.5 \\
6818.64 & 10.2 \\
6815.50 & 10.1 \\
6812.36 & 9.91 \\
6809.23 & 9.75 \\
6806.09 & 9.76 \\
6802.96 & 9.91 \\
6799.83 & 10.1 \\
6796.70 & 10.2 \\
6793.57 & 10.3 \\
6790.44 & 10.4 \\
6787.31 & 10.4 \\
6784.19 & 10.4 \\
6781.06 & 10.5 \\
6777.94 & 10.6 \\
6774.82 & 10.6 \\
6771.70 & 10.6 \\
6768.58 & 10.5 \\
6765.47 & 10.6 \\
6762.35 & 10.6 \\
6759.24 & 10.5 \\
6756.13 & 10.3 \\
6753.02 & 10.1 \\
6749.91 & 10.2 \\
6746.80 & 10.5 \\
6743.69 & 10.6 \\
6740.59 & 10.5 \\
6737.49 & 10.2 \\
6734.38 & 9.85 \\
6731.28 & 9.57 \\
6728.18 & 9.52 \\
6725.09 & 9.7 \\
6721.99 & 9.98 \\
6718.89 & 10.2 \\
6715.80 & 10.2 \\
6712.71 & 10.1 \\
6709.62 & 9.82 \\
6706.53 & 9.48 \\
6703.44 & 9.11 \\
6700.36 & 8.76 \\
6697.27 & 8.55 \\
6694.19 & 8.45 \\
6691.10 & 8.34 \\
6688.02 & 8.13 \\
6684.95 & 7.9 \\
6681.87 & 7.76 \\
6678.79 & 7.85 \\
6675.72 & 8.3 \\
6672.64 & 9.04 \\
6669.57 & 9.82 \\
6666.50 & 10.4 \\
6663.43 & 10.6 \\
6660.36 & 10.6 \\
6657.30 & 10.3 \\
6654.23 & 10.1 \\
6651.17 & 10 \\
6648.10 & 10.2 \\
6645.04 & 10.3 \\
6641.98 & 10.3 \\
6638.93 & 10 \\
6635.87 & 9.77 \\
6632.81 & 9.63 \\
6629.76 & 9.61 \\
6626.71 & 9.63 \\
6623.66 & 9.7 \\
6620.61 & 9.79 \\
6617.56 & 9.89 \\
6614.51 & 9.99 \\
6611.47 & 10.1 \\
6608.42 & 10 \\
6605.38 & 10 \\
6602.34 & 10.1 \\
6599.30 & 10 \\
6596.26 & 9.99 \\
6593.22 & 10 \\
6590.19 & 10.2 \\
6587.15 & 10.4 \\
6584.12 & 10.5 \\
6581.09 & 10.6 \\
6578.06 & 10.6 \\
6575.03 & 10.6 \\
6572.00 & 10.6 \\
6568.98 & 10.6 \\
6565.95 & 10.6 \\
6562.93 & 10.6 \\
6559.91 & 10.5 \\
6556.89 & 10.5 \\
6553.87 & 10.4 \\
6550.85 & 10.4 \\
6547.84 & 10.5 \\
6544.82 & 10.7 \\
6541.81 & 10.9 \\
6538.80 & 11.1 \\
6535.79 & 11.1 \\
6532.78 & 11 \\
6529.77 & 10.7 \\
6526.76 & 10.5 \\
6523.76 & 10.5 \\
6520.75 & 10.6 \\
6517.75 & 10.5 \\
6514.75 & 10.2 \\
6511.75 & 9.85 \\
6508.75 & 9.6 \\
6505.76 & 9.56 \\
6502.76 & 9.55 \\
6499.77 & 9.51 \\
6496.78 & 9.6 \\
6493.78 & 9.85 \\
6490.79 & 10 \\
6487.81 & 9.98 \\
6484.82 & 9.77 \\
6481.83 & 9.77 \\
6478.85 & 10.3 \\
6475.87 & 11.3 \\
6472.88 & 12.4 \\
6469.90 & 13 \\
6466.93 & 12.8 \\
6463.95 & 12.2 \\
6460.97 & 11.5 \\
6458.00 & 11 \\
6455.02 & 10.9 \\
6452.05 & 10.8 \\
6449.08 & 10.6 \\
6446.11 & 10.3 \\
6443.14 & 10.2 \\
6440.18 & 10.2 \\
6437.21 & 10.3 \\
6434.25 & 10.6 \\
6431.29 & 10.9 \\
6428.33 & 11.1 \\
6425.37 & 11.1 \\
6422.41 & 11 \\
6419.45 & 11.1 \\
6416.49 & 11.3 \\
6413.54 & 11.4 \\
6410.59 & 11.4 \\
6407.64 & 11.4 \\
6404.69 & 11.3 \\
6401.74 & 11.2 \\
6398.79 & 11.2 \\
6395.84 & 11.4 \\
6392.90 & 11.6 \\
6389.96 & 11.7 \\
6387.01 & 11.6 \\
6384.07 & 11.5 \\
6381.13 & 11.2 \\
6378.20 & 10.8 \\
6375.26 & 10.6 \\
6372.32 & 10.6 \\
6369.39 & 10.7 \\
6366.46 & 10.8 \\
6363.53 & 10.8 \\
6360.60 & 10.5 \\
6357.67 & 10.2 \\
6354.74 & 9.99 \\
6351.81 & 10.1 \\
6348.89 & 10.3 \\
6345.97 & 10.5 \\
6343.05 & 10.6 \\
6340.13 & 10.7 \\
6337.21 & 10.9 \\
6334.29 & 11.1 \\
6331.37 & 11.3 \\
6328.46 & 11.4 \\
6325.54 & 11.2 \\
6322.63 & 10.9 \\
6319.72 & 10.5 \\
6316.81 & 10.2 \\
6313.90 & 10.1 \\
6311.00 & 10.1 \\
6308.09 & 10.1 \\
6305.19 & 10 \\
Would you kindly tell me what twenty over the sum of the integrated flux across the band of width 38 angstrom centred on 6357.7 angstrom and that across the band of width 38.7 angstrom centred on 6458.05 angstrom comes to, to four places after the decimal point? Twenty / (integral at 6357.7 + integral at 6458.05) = 0.0239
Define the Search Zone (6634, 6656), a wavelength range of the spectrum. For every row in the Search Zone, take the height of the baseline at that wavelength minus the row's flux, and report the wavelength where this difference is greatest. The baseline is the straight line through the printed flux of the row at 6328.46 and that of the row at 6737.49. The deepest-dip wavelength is 6635.87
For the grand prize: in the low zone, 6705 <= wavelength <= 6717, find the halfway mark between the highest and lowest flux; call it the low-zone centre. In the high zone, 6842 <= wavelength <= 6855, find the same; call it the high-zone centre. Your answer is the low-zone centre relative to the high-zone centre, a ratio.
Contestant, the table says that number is 0.92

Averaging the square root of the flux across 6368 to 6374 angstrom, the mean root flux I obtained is 3.26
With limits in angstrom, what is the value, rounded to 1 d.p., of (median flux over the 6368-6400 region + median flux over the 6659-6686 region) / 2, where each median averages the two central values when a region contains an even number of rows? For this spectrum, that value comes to 10.1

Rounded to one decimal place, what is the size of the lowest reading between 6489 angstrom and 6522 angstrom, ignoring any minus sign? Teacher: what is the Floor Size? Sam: 9.5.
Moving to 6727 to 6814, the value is 9.5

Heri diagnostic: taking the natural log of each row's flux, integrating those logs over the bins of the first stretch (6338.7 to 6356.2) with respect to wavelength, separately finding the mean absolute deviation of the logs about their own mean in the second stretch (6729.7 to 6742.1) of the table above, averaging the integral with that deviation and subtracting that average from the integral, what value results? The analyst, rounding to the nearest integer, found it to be 20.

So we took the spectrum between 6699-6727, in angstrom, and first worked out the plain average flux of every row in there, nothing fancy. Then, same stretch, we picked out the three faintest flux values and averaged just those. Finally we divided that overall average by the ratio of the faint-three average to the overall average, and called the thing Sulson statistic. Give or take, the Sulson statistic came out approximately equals 10.3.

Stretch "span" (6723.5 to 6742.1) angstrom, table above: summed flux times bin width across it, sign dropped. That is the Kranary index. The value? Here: 184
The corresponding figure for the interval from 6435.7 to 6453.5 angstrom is 185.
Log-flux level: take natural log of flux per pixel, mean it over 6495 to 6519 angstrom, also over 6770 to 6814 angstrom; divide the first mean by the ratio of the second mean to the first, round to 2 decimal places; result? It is 2.24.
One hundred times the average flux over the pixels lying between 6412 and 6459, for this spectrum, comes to 1080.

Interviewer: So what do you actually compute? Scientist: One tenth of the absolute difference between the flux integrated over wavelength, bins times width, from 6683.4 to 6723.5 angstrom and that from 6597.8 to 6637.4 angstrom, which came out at 2.3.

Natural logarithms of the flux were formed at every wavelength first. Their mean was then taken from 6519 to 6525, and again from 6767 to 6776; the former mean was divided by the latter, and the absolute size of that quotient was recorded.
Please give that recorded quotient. 1.00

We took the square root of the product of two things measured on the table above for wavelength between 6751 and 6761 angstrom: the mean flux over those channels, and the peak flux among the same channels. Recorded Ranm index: 10.4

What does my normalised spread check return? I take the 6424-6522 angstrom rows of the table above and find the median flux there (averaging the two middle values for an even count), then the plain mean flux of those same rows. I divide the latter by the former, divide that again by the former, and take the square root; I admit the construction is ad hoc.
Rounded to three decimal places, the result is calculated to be 0.316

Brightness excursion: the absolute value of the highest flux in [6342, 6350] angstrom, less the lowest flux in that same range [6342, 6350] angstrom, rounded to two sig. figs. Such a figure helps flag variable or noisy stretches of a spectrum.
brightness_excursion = 0.30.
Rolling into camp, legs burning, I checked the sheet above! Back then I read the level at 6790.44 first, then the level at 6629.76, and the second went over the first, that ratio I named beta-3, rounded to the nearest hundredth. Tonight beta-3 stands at 0.92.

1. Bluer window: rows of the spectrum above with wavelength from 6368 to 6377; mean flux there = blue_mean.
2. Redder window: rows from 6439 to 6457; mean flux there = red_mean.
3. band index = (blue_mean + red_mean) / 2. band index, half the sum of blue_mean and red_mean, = 10.6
